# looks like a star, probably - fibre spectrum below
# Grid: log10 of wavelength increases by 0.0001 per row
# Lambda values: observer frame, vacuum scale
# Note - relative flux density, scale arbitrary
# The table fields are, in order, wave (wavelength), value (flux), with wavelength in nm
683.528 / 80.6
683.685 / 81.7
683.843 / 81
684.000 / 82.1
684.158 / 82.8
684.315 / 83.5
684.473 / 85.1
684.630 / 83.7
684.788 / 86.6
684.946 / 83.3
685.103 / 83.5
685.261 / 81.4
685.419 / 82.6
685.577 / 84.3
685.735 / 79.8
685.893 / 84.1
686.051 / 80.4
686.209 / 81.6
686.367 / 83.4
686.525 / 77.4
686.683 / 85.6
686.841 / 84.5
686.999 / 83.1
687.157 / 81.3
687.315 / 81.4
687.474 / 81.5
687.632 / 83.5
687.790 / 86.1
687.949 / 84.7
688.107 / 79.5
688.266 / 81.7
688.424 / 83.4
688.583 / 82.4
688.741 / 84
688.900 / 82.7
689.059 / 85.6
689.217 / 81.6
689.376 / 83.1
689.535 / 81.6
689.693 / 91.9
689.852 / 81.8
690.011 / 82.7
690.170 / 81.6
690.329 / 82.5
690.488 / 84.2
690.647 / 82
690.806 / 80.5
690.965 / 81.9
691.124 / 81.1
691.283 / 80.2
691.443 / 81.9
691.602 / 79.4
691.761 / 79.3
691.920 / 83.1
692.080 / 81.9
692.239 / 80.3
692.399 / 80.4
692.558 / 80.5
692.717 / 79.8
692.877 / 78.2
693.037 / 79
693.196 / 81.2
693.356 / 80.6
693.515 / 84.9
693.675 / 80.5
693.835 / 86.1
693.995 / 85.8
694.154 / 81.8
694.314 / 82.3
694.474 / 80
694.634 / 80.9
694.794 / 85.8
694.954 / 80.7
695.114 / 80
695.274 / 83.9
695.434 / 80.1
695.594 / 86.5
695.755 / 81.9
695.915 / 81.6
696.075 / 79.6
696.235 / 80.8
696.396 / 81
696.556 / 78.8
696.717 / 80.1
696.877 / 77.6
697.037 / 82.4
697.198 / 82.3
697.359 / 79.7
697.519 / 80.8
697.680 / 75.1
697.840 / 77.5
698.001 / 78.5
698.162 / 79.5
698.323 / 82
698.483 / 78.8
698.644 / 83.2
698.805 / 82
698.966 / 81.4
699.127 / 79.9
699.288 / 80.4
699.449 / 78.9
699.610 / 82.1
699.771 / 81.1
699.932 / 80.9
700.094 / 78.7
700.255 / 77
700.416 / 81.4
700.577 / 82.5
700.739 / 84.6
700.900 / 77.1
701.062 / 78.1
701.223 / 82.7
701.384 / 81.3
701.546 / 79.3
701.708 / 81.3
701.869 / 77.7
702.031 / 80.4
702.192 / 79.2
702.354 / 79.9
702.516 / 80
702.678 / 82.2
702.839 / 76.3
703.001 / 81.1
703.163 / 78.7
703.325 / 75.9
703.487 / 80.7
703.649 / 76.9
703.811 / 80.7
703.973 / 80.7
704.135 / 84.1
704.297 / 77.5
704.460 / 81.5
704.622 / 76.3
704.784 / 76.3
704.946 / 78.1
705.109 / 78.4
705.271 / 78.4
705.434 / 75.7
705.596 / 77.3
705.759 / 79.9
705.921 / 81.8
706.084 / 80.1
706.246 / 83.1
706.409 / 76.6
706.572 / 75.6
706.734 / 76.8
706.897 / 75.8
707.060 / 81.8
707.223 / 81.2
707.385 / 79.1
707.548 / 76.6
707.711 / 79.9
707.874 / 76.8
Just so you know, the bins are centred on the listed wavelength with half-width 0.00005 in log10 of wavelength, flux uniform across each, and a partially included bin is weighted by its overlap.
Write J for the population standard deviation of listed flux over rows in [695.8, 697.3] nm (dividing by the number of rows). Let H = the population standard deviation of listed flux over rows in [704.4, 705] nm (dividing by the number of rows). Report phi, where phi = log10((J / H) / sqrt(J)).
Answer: -0.24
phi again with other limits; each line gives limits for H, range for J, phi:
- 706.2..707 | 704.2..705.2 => -0.32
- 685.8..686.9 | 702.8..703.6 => -0.25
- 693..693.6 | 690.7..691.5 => -0.41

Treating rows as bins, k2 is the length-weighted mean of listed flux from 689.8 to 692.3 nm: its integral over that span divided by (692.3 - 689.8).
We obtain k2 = 81.5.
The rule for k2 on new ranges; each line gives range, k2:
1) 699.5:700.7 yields 80.6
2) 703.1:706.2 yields 78.9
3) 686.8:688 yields 83.2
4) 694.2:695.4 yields 81.9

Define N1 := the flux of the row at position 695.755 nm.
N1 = 81.9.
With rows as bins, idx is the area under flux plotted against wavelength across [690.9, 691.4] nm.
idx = 40.5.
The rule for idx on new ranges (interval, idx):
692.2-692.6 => 32.1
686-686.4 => 32.7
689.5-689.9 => 34.4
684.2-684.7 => 42.1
